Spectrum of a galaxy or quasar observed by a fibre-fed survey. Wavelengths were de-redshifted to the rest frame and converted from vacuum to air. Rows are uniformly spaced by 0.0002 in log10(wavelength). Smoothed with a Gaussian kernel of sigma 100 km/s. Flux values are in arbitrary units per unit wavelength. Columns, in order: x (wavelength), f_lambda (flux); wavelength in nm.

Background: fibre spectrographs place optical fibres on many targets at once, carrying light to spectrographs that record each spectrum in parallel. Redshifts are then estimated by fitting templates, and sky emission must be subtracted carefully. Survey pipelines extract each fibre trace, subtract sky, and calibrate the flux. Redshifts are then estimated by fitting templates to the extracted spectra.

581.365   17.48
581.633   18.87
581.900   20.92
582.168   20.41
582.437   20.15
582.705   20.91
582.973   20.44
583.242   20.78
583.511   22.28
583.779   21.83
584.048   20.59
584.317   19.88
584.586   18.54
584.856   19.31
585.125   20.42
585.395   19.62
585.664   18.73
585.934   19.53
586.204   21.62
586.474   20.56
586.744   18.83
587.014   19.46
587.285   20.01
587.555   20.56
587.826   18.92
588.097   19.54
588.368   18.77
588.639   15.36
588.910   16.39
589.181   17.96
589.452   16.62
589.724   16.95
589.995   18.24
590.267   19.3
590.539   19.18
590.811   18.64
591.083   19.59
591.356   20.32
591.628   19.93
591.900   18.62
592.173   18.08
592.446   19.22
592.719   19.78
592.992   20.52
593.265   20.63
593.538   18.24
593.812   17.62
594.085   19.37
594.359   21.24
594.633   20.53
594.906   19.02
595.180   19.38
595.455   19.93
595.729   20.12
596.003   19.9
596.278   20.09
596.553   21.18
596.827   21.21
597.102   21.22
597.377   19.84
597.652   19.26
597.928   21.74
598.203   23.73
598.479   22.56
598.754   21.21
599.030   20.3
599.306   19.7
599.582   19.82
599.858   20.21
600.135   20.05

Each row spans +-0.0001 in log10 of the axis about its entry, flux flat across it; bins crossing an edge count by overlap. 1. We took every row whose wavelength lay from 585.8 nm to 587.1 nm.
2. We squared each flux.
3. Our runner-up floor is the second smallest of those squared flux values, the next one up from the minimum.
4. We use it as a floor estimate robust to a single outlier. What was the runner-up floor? 379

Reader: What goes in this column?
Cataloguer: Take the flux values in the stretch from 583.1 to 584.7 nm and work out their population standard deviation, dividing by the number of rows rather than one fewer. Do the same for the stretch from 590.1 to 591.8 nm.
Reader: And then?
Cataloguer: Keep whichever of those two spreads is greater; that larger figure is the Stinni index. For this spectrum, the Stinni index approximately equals 1.2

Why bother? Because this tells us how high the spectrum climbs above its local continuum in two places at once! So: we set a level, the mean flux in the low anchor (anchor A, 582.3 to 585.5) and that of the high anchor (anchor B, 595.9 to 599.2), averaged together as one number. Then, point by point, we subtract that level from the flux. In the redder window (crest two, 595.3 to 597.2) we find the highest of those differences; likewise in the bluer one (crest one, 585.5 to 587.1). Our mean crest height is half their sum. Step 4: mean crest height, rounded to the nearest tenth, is 0.7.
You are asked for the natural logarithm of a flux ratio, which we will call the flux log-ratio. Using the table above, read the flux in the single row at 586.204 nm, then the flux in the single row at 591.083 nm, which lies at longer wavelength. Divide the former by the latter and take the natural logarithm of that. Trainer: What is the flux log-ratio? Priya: 0.10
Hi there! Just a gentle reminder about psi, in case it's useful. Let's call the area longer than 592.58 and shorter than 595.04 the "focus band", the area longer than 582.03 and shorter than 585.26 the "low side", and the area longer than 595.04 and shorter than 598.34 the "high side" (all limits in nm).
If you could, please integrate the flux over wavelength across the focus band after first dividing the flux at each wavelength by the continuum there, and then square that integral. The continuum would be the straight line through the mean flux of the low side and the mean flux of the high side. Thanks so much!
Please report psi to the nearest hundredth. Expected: 5.52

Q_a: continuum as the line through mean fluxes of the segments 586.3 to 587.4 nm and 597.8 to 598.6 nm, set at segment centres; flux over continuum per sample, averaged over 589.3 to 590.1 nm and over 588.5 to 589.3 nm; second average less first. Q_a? -0.026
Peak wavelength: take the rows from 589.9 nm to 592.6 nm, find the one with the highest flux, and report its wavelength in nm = 591.356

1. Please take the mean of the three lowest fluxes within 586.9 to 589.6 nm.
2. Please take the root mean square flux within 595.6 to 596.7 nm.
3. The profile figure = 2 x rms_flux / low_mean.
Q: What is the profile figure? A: 2.5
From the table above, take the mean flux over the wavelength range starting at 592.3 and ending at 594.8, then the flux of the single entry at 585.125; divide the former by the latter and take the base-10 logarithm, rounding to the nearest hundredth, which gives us -0.02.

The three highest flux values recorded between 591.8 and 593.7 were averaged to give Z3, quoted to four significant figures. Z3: 20.31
